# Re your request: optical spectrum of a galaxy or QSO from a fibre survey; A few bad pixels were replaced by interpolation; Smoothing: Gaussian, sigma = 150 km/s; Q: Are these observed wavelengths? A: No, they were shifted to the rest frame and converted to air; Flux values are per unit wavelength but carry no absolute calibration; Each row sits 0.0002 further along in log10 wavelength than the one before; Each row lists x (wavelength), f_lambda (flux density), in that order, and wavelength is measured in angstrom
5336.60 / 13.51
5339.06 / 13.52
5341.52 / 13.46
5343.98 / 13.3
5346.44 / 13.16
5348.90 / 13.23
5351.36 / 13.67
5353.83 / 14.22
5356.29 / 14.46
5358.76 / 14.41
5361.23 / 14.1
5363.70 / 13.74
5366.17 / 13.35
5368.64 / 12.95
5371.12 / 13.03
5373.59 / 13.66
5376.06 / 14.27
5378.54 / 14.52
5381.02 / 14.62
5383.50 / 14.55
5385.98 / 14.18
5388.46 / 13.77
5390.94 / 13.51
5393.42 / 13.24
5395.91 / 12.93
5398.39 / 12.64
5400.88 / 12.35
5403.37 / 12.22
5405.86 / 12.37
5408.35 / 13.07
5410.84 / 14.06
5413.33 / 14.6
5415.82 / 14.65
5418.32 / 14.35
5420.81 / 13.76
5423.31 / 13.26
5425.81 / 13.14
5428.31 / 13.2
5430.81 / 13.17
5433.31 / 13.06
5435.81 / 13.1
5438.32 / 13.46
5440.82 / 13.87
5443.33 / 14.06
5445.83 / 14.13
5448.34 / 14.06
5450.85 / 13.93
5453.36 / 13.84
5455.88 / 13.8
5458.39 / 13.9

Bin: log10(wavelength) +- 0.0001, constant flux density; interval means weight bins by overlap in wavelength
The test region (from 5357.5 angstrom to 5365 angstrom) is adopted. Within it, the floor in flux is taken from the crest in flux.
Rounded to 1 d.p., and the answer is 0.7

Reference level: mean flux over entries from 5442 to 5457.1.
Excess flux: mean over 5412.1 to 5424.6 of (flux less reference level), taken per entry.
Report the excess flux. 0.2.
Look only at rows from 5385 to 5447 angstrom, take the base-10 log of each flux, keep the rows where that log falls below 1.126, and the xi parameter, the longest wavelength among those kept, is 5435.81 angstrom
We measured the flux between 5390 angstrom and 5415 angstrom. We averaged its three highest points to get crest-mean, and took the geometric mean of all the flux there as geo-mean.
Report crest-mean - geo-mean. 1.0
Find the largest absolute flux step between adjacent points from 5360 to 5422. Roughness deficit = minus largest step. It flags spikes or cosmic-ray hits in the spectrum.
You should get -1.0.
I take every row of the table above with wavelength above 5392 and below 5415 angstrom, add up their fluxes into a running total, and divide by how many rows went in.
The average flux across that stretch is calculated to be 13.1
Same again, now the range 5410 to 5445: 13.7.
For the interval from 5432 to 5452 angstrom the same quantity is 13.7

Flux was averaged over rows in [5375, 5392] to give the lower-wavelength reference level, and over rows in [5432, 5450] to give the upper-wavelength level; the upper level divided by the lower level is 0.96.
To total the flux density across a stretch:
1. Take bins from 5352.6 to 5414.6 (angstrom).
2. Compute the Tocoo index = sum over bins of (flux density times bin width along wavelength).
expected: 845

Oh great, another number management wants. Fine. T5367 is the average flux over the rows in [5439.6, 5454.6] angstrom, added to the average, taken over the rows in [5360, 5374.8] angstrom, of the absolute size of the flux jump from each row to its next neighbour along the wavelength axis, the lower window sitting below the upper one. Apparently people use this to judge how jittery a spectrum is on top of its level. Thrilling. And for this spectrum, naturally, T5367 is 14.4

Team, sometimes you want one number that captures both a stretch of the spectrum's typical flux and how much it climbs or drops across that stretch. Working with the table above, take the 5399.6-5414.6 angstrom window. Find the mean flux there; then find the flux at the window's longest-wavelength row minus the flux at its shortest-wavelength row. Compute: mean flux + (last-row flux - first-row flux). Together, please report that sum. 15.4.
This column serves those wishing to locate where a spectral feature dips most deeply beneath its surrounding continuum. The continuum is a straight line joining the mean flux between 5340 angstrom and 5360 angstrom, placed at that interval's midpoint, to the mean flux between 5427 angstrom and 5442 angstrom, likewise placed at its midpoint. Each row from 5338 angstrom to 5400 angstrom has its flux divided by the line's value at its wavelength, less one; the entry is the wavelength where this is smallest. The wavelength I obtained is 5398.39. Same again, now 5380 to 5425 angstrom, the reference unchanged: 5403.37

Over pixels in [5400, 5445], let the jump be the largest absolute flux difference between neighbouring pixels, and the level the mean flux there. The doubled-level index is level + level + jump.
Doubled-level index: 27.9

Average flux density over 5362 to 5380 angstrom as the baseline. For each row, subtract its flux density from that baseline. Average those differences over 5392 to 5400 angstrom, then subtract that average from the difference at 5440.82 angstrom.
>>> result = -0.9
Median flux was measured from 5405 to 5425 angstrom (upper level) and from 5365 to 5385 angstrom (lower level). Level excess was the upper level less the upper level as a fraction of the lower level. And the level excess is 12.9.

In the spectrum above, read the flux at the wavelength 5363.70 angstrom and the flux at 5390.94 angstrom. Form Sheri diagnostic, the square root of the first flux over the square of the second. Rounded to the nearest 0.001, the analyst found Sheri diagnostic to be 0.274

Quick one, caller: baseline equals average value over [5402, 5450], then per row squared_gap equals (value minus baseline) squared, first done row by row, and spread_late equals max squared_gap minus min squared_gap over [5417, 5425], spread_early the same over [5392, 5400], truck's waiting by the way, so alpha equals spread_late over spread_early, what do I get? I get 0.8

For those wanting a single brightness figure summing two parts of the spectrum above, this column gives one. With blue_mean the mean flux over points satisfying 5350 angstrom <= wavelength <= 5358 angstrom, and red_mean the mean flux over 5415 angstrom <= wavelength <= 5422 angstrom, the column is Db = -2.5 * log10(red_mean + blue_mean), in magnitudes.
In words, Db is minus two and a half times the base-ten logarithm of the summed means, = -3.63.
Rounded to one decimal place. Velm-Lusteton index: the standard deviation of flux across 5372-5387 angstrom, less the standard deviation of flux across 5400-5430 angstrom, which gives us -0.5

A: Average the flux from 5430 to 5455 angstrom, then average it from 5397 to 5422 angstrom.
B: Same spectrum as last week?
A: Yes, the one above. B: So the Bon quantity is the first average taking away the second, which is 0.3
